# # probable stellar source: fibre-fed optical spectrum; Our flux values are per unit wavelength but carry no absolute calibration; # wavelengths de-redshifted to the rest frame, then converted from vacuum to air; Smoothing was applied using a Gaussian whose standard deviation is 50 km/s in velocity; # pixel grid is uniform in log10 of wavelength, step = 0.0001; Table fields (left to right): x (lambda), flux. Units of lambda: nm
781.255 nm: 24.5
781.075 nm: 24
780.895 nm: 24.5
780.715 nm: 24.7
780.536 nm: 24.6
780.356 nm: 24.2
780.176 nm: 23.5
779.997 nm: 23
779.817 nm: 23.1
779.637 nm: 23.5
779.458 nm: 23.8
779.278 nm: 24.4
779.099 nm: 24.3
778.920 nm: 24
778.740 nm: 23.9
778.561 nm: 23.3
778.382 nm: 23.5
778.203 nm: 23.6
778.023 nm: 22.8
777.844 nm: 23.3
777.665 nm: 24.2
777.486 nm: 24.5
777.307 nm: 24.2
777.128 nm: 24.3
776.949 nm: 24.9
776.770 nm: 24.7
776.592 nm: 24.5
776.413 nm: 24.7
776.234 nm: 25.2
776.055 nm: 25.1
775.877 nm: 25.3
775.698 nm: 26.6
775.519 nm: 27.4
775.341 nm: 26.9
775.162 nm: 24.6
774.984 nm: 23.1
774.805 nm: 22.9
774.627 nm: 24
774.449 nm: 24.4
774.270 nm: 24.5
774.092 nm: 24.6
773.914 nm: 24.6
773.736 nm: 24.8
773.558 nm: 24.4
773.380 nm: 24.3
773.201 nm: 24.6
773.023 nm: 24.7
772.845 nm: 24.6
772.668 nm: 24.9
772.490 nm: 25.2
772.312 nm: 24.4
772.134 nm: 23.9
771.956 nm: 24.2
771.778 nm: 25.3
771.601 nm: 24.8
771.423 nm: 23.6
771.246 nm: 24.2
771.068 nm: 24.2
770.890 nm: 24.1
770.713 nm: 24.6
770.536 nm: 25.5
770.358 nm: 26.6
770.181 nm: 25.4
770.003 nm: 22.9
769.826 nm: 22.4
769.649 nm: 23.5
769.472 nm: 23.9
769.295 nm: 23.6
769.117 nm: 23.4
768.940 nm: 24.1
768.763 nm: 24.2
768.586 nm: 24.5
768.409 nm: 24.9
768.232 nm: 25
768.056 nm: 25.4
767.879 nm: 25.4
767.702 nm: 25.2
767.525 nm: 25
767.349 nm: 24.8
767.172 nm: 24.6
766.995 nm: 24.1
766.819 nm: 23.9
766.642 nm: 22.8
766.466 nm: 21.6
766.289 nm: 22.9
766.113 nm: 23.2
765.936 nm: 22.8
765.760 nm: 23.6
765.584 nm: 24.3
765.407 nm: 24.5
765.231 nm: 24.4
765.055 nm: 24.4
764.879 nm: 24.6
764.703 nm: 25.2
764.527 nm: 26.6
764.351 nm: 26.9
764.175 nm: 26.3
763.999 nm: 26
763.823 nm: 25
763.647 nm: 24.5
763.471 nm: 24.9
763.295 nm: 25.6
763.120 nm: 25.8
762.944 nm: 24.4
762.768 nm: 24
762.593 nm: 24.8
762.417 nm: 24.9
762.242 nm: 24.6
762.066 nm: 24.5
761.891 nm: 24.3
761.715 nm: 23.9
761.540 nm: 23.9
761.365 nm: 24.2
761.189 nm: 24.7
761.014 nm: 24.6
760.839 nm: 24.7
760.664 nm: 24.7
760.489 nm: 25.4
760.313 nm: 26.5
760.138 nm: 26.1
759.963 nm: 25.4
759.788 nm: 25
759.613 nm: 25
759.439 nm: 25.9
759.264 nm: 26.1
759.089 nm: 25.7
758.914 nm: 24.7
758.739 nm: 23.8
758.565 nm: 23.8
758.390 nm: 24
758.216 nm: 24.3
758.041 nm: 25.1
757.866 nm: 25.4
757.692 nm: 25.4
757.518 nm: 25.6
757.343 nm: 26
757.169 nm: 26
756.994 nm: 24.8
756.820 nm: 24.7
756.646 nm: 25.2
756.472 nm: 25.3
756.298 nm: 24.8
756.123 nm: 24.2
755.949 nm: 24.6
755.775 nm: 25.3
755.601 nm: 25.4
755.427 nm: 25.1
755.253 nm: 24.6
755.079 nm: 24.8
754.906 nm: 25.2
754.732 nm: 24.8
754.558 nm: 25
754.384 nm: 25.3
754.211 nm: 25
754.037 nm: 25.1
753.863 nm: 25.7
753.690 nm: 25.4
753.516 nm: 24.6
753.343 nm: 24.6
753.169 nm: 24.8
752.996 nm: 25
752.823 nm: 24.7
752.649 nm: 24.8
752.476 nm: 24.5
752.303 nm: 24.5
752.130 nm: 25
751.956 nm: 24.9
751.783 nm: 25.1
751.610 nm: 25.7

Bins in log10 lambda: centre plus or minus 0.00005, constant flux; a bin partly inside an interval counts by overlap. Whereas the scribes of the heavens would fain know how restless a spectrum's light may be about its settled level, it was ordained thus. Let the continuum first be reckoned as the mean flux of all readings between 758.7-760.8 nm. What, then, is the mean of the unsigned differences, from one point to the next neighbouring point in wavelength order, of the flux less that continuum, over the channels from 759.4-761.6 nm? 0.43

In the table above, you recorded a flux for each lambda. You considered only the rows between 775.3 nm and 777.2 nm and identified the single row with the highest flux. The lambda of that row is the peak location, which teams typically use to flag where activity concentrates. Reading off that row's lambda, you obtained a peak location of 775.519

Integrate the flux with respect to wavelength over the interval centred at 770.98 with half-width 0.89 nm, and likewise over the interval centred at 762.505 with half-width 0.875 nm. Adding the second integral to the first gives 87.4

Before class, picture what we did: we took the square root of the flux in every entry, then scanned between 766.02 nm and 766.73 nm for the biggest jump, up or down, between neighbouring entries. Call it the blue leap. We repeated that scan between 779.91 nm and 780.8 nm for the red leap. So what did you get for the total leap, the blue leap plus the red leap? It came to 0.21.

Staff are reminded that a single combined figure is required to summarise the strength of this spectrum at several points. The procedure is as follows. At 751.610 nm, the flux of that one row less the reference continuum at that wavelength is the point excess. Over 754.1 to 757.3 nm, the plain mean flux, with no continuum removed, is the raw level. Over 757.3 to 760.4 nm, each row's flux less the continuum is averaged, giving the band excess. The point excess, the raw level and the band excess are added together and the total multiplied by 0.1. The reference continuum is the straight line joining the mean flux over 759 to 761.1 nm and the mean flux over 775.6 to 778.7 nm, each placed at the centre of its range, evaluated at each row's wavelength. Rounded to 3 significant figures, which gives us 2.45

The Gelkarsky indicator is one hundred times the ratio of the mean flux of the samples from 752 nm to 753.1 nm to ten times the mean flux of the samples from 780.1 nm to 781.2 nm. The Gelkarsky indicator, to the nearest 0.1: 10.2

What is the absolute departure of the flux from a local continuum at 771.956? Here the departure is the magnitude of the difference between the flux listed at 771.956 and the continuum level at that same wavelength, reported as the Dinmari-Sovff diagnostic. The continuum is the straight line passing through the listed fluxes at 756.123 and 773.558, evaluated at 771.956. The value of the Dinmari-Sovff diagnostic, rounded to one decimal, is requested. 0.2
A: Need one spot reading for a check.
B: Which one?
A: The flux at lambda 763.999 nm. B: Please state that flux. 26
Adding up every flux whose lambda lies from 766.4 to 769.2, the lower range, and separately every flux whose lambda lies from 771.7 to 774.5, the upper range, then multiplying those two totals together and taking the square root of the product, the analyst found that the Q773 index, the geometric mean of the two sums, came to 391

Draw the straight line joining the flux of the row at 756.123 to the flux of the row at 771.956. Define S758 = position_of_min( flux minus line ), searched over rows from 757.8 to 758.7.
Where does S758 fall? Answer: 758.565 nm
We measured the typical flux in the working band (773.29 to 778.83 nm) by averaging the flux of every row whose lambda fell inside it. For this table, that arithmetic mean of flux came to 24.5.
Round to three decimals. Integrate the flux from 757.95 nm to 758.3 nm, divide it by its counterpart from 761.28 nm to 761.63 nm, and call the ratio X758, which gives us 1.023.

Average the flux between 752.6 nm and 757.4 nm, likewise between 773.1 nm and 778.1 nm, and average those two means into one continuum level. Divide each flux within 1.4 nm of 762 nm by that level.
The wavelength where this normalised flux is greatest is 763.120 nm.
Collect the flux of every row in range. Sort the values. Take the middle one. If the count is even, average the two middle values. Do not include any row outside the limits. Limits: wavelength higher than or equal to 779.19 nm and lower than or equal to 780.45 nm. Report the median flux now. 23.5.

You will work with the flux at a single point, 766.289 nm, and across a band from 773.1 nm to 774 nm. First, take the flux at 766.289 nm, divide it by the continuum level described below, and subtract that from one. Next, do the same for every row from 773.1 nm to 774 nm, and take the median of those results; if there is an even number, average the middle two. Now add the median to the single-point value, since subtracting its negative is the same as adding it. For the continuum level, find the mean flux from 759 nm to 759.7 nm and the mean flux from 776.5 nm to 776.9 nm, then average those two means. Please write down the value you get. 0.11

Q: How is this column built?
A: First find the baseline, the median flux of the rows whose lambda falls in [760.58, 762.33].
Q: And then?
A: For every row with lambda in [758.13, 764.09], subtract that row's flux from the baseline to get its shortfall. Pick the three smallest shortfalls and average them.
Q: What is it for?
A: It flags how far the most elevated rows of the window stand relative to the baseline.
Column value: -1.68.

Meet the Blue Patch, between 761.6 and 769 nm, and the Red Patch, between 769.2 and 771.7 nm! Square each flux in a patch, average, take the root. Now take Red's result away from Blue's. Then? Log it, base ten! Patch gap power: -0.5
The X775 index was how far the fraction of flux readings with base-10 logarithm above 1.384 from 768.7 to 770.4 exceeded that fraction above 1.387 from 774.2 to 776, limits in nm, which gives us -0.5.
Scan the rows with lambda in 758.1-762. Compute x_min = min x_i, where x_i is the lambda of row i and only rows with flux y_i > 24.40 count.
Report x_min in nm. 758.914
